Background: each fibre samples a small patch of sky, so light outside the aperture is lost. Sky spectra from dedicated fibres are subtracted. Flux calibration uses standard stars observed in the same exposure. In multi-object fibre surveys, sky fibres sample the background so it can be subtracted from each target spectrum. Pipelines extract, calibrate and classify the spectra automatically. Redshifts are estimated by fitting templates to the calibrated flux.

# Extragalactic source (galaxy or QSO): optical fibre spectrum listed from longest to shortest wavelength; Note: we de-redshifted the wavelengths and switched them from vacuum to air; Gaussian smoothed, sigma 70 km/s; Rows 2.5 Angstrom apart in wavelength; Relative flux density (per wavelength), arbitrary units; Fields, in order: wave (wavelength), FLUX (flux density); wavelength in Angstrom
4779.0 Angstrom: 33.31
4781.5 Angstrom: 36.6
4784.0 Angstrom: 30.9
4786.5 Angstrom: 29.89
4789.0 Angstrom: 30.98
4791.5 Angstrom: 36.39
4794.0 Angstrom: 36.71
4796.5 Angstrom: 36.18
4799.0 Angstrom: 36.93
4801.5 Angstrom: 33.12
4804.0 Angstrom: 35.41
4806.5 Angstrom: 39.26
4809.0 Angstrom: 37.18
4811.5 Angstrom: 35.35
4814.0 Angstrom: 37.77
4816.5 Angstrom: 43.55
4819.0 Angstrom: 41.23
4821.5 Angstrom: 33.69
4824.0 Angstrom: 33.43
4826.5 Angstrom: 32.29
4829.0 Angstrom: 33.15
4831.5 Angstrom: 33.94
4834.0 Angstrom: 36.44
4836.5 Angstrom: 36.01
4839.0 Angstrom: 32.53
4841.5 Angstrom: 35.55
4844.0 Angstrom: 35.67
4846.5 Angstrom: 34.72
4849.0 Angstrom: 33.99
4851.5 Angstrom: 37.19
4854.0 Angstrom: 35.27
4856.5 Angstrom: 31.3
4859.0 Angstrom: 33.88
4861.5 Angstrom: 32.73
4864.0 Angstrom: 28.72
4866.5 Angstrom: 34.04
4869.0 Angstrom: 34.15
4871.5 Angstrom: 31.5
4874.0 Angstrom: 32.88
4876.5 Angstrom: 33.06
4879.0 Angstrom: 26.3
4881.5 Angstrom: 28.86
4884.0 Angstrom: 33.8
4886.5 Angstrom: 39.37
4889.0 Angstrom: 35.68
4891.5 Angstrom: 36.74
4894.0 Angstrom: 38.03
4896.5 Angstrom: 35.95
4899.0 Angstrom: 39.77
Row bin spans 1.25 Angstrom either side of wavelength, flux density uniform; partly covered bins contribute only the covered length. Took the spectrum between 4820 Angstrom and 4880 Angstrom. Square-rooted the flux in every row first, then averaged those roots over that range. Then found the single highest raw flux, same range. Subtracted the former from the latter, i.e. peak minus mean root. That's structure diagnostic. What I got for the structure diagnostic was 31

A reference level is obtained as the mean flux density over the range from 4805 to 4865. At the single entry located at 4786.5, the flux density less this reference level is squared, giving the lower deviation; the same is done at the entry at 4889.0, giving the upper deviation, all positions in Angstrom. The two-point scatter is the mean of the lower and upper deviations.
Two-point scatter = 14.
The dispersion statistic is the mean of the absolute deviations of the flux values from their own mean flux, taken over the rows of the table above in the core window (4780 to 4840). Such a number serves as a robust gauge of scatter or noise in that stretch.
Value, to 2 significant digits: 2.5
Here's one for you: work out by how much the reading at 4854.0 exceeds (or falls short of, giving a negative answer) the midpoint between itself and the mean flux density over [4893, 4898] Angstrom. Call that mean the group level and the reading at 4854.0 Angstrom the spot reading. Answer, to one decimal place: -0.9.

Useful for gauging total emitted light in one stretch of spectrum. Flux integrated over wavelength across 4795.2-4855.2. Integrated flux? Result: 2150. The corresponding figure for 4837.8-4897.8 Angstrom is 2030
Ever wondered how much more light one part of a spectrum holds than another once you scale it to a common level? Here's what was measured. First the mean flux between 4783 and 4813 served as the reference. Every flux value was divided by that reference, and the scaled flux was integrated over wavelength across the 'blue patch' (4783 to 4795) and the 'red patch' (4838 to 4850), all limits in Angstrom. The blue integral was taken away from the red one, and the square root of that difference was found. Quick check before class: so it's 0.74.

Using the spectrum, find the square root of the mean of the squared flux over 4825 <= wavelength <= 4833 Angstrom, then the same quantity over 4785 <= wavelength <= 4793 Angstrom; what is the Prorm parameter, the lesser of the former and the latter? 32.5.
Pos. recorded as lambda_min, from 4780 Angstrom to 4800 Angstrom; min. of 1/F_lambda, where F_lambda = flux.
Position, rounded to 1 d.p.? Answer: 4799.0 Angstrom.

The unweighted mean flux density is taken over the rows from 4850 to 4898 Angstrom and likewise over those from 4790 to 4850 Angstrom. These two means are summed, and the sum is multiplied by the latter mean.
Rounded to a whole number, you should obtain 2492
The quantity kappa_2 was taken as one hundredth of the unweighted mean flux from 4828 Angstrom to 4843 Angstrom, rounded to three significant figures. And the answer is 0.346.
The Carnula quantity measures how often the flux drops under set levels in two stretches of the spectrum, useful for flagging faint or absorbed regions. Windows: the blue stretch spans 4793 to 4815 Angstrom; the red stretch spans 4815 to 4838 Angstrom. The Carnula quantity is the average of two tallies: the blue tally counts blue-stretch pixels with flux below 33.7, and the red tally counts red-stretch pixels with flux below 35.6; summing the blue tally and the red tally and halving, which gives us 3.0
